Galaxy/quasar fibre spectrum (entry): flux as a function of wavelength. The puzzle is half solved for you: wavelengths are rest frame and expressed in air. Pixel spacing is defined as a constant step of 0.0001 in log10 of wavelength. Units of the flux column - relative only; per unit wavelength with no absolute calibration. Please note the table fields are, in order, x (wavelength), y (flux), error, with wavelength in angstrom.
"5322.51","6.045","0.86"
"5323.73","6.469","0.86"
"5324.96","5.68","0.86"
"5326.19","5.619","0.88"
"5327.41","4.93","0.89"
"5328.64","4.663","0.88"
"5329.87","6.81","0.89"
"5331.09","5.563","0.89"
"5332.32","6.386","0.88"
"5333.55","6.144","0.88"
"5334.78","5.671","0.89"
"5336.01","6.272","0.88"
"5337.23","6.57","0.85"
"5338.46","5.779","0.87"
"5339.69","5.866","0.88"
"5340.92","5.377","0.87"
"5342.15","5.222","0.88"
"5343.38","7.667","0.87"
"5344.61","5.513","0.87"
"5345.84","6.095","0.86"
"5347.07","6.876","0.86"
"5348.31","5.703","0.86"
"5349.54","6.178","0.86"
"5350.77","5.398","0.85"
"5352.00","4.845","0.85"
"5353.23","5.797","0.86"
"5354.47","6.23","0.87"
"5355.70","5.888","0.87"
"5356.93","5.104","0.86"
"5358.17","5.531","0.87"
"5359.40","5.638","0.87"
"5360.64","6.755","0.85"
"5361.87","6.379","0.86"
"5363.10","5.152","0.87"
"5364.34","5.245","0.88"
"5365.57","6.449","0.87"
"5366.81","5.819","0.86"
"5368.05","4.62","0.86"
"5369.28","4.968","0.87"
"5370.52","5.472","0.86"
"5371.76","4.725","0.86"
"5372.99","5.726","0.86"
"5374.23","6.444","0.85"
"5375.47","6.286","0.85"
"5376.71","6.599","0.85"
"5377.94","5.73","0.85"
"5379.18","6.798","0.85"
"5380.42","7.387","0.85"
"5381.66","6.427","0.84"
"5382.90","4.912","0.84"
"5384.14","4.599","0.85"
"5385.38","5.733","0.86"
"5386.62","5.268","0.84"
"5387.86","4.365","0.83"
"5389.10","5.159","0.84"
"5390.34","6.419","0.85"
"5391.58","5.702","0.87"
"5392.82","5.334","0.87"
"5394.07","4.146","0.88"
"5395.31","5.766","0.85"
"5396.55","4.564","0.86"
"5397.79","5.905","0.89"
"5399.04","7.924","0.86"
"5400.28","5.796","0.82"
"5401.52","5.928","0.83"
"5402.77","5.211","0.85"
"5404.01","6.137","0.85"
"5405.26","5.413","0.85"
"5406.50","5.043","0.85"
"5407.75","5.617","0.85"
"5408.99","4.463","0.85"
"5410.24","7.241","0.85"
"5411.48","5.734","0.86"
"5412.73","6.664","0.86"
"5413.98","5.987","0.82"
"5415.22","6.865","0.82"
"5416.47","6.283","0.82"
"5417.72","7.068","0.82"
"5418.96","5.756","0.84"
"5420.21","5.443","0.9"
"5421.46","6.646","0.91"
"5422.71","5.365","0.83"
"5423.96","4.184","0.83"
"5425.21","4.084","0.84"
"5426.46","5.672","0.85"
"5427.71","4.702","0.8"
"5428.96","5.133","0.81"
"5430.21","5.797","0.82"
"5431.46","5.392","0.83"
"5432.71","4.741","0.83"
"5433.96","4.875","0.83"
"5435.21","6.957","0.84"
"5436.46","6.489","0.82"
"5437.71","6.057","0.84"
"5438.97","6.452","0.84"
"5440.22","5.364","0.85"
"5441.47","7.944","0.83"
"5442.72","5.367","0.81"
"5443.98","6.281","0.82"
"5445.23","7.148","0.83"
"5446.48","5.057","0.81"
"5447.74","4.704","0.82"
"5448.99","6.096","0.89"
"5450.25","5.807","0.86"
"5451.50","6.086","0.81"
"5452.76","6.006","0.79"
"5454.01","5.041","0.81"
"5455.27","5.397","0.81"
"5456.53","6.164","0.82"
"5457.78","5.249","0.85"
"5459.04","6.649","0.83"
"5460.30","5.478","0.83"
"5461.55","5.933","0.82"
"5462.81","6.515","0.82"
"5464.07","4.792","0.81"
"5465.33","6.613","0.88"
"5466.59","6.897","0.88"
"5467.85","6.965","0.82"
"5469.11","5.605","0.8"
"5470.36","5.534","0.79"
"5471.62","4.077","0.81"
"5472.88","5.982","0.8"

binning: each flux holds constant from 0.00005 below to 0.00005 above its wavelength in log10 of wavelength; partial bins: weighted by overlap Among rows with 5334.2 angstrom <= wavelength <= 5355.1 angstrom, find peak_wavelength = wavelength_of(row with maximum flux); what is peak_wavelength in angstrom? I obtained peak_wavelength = 5343.38 angstrom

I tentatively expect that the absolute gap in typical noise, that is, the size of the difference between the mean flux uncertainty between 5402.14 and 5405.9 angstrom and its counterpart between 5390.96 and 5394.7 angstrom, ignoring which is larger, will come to 0.023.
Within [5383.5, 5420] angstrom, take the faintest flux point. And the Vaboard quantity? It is 4.146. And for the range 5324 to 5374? 4.62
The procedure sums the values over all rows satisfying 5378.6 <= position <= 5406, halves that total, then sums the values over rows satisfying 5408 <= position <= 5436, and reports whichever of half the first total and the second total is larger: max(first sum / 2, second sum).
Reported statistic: 125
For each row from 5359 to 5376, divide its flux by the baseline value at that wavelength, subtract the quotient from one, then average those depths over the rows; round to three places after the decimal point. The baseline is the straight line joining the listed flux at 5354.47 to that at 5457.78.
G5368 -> 0.068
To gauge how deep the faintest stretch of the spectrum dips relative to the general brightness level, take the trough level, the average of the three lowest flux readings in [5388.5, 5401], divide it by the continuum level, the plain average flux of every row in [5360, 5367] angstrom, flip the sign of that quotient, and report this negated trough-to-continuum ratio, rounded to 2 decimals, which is -0.77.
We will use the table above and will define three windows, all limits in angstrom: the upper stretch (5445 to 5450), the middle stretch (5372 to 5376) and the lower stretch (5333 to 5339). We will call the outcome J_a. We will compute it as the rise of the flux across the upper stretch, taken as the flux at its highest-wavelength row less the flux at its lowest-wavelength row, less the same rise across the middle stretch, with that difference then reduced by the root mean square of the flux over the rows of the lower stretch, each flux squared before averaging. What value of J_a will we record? -7.7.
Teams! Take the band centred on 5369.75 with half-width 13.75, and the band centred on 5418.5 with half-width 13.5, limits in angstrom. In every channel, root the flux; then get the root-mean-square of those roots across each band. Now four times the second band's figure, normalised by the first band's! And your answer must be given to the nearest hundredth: 3.94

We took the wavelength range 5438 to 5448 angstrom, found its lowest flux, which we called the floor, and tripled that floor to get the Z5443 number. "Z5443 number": 14.1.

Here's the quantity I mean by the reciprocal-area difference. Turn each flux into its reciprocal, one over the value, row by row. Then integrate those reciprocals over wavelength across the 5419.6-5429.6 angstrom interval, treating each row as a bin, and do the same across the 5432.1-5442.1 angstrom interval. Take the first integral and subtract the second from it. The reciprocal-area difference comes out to 0.30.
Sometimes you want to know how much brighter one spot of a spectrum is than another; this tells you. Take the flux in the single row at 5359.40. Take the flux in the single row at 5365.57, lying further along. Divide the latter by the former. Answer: 1.1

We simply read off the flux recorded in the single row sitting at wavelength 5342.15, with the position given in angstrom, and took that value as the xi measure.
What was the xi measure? 5.222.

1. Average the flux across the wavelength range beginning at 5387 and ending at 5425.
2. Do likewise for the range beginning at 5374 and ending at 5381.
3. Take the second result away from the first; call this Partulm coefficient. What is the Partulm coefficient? -0.8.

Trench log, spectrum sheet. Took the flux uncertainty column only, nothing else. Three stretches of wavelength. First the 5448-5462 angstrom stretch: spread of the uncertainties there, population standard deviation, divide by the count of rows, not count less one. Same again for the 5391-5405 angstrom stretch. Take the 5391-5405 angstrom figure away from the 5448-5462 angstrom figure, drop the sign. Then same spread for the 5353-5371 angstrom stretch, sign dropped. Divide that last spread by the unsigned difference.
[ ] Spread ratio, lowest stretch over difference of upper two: 1.0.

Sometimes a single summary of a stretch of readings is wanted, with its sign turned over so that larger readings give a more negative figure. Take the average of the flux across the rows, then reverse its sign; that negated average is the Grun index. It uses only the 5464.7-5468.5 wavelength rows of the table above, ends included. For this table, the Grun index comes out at -6.8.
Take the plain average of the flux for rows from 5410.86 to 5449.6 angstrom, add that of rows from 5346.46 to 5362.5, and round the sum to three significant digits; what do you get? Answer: 11.7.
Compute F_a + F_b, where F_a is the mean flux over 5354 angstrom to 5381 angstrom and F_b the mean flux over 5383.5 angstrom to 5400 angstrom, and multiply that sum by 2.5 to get 28.3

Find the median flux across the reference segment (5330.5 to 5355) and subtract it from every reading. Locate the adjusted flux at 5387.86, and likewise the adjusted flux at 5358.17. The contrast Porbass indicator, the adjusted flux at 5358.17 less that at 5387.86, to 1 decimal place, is 1.2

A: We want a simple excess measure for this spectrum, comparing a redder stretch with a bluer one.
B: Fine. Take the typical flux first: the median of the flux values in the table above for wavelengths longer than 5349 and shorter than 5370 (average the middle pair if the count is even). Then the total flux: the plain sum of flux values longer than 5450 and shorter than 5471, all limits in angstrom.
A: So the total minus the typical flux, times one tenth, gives 9.5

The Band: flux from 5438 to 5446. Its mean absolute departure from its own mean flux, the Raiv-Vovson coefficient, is 0.8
